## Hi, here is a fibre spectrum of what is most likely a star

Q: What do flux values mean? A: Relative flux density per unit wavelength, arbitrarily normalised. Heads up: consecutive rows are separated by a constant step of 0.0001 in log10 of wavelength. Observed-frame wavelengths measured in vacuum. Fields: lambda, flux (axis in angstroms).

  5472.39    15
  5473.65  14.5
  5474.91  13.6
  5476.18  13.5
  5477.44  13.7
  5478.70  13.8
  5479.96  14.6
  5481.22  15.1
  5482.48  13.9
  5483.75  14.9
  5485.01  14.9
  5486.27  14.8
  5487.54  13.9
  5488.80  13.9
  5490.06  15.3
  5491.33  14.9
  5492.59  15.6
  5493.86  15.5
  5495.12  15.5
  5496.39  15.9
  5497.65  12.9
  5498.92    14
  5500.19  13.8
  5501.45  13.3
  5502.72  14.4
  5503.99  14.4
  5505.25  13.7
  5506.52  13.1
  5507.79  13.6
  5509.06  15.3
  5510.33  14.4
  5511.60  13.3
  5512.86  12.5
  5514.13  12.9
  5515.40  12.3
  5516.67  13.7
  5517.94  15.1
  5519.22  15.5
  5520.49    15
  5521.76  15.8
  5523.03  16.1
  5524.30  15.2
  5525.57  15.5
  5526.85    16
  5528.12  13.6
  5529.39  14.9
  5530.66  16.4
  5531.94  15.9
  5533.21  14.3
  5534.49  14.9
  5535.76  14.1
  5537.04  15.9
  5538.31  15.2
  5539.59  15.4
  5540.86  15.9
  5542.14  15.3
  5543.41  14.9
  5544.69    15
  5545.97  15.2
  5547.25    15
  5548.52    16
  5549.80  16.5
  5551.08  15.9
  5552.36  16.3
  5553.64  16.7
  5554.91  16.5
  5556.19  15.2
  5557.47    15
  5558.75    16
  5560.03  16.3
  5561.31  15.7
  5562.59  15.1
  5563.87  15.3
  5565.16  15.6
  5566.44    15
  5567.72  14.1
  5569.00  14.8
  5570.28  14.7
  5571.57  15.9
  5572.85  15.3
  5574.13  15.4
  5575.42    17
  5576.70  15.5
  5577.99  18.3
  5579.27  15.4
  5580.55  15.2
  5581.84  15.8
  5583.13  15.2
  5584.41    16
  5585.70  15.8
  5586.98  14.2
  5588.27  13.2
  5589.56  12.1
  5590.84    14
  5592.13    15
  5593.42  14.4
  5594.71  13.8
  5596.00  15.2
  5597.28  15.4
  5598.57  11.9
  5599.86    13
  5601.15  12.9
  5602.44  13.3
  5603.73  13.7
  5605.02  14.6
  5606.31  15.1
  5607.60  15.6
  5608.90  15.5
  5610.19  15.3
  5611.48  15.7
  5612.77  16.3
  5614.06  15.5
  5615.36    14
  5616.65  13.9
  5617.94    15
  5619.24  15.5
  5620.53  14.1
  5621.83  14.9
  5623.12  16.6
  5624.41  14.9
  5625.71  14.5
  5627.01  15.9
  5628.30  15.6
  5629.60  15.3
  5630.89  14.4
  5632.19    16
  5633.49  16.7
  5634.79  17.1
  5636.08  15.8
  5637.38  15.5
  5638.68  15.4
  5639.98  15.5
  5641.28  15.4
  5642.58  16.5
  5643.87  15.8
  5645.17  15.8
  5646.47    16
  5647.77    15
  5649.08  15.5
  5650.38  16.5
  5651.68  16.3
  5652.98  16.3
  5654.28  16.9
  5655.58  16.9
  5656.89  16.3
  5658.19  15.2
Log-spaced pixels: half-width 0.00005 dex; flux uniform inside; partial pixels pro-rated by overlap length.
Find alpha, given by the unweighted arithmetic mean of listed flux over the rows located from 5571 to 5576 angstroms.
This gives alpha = 15.9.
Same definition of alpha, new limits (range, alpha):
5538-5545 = 15.3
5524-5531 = 15.3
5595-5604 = 13.6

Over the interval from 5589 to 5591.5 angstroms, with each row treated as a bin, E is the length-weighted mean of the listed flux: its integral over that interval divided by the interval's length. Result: 13.1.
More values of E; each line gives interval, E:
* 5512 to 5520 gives 13.7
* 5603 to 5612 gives 15.0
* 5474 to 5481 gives 13.9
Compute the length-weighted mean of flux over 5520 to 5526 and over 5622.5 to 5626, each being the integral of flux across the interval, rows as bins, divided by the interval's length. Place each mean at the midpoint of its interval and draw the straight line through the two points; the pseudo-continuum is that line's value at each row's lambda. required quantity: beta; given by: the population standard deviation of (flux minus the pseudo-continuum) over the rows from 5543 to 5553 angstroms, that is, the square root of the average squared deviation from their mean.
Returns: 0.61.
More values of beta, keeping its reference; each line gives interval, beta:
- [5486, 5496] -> 0.65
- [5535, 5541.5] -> 0.66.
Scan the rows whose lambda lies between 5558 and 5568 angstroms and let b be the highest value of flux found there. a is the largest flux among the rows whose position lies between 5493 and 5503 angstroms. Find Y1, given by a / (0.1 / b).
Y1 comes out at 2592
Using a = 15.9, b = 16.3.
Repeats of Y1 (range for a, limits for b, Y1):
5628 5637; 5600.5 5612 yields 2685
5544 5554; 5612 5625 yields 2772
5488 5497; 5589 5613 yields 2592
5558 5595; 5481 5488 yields 2763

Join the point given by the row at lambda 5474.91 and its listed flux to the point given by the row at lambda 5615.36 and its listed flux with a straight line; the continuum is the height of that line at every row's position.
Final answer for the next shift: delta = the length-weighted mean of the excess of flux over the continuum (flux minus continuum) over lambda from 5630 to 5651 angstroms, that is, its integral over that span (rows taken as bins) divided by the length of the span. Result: 1.7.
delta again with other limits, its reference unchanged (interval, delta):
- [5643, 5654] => 1.9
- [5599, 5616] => 0.6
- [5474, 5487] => 0.7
